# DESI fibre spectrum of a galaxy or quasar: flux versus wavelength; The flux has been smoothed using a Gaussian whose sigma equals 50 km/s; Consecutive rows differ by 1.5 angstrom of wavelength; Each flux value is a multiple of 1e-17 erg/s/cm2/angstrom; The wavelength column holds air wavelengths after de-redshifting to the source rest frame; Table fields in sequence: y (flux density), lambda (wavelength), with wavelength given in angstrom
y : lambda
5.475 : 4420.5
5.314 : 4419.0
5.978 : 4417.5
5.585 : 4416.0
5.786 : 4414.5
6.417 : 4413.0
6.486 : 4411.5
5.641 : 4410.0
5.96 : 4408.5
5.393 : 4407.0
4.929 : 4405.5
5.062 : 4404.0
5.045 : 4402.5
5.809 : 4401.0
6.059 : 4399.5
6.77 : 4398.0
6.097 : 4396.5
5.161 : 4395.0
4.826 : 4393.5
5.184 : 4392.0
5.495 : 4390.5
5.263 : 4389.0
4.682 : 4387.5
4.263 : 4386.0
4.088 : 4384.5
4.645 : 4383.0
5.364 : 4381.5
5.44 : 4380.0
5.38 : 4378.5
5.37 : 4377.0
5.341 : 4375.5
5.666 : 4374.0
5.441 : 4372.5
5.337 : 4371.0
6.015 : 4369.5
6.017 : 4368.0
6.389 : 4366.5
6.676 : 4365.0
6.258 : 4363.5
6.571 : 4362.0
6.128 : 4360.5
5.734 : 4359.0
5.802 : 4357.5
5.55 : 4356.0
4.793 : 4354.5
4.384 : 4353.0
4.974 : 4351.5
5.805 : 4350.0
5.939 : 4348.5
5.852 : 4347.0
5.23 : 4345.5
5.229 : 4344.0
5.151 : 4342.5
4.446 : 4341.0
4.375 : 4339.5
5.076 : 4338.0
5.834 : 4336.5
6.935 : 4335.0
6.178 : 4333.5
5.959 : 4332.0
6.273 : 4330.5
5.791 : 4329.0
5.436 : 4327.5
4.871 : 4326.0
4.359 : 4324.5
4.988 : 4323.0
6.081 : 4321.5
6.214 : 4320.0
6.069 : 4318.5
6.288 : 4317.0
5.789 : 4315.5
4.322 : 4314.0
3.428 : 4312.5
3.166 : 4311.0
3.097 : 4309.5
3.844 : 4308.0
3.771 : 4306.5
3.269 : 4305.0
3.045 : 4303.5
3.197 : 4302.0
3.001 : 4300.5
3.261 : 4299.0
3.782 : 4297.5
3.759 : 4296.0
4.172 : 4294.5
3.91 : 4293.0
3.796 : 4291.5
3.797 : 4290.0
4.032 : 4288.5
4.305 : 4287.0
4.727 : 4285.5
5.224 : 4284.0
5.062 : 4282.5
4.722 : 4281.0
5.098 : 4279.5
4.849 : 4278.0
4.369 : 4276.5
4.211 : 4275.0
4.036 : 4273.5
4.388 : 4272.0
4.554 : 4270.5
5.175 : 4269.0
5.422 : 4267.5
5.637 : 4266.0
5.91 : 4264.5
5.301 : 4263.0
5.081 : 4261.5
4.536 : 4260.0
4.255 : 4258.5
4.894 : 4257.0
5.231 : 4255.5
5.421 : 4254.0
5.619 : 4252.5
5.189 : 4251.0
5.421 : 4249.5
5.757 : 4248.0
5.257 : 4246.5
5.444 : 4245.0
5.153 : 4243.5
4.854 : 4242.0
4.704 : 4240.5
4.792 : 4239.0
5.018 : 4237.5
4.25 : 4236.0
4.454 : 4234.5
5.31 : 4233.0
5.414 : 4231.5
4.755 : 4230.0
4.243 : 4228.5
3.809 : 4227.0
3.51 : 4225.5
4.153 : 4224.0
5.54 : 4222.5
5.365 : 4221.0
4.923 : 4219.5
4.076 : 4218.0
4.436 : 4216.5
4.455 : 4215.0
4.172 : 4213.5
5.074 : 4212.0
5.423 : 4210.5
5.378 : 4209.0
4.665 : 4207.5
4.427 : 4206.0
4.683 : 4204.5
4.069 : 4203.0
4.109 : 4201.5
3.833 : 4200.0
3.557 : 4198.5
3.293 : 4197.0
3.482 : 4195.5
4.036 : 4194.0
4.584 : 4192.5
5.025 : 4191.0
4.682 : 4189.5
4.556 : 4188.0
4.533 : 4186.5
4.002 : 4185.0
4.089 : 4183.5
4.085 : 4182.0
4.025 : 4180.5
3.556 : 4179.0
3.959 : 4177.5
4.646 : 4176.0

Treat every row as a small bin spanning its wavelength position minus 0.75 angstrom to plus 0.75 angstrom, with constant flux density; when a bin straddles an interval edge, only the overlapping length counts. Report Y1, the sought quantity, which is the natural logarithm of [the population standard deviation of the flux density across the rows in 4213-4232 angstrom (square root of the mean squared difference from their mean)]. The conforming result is -0.49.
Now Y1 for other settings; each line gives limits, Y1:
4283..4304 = -0.50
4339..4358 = -0.59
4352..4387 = -0.36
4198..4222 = -0.59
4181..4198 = -0.70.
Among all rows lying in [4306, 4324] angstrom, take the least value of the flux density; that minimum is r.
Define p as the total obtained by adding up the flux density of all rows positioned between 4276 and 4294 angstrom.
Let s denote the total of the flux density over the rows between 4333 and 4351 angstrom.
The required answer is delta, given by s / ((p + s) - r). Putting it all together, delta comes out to 0.57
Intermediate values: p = 53.9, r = 3.097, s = 66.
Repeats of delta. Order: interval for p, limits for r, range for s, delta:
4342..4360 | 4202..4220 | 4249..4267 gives 0.51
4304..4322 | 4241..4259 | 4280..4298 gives 0.50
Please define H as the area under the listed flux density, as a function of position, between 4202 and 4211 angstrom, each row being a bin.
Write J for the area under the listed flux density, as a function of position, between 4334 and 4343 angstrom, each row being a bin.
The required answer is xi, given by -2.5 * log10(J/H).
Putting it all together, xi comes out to -0.1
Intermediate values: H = 43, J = 48.0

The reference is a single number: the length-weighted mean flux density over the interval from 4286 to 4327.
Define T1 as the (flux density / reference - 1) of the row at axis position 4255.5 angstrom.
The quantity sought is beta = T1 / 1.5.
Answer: 0.16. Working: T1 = 0.24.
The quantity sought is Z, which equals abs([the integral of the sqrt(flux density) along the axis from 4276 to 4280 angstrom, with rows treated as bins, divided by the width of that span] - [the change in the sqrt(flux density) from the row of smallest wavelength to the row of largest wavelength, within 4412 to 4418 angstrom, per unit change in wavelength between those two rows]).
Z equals 2.20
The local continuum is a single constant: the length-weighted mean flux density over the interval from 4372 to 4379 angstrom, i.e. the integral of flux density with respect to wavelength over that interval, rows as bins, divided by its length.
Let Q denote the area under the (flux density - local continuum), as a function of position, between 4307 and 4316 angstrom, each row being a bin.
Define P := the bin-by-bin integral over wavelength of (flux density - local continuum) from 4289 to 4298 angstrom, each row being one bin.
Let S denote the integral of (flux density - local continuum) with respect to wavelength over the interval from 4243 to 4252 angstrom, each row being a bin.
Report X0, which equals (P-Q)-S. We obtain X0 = 0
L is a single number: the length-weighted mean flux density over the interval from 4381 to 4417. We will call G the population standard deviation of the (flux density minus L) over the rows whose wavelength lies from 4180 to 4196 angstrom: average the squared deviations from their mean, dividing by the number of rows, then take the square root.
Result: 0.411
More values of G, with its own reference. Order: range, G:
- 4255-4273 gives 0.495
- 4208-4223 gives 0.527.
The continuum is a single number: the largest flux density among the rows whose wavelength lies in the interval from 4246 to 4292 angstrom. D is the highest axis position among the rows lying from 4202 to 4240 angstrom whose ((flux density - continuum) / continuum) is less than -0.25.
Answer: 4236.0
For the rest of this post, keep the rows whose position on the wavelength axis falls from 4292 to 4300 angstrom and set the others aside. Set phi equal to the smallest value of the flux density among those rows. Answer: 3.261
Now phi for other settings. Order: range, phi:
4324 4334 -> 4.359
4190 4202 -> 3.293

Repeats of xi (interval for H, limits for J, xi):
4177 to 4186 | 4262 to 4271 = -0.3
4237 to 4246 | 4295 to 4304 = 0.4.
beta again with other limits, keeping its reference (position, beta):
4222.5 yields 0.21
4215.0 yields 0.04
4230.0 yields 0.08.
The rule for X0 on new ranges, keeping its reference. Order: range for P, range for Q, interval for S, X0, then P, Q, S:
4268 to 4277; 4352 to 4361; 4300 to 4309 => 11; -8.6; -1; -18.8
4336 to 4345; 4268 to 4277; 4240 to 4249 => 7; -4.0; -9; -2.0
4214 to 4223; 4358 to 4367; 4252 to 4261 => -9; -6.1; 8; -4.2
